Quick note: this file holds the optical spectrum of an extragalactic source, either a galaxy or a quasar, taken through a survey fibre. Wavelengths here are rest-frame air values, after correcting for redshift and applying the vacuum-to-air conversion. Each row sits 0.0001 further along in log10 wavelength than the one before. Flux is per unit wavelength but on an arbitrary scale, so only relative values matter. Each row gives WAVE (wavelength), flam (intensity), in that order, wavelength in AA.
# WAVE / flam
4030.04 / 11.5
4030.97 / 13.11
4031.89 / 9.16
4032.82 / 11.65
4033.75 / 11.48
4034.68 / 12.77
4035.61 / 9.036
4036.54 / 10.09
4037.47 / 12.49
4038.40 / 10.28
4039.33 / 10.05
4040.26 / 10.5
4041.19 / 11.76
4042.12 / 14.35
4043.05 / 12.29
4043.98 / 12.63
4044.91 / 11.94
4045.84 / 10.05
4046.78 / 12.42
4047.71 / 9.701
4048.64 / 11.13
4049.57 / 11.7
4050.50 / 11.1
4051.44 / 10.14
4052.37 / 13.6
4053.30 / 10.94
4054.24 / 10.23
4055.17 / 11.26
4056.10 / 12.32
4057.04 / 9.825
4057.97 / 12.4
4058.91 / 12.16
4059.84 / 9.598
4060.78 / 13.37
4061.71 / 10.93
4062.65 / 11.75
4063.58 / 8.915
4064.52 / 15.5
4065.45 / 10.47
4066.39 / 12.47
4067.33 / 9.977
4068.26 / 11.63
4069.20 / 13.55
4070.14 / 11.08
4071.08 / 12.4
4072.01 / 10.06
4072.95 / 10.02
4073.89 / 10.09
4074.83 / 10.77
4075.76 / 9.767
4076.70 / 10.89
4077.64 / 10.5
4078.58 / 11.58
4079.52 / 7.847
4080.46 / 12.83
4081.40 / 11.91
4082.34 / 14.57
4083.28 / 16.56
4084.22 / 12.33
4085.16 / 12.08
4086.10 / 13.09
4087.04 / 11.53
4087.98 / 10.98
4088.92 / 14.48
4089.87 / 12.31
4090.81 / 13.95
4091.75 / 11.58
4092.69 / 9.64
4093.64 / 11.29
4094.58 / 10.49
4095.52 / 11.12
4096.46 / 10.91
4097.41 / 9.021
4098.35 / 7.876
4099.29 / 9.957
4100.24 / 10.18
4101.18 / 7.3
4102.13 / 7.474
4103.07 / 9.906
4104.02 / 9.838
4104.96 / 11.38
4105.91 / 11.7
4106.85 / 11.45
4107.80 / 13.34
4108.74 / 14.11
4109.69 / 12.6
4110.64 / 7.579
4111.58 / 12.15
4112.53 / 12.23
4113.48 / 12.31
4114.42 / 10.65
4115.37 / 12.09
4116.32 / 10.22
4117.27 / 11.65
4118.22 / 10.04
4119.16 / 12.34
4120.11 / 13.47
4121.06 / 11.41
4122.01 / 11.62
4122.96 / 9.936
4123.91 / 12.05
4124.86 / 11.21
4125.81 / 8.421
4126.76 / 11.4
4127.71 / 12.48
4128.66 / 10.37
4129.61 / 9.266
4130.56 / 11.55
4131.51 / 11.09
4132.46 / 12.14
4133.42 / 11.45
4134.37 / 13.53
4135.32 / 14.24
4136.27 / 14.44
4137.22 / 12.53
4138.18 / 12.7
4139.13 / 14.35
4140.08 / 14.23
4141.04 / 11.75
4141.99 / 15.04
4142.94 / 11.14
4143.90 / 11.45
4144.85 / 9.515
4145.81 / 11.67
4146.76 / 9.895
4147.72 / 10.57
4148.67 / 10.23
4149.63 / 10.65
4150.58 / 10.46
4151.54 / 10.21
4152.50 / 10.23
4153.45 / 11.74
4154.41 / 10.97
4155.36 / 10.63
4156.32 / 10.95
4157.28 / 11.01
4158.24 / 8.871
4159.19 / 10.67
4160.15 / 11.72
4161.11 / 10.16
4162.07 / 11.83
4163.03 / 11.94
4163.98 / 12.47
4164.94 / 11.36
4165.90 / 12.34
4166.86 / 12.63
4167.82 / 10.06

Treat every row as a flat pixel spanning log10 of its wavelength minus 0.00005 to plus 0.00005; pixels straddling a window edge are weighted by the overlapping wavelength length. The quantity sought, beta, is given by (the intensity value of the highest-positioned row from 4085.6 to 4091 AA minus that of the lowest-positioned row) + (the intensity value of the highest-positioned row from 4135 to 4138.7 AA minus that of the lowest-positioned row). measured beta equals -1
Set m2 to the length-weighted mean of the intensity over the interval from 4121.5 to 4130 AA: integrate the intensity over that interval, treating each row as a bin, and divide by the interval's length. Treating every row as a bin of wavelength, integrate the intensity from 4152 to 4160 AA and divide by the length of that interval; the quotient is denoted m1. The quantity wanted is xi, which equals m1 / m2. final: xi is 0.99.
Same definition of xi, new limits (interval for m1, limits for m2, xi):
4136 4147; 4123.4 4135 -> 1.10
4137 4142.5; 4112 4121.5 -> 1.16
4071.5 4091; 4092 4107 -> 1.18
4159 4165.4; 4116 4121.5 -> 0.99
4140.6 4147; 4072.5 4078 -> 1.12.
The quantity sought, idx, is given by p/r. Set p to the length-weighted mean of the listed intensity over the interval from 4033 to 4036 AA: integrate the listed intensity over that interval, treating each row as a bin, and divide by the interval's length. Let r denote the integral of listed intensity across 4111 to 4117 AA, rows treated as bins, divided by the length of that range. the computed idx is 0.97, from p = 11.2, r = 11.5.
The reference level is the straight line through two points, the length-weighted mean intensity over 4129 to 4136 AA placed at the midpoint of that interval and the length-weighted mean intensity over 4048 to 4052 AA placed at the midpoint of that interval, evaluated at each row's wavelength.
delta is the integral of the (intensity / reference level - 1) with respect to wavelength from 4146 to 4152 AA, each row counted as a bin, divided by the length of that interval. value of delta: -0.14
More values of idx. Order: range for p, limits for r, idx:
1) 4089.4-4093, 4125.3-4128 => 1.13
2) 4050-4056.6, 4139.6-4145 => 0.92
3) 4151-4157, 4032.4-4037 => 0.98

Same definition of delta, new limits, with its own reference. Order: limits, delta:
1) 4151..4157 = -0.11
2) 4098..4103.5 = -0.24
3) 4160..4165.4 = -0.06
